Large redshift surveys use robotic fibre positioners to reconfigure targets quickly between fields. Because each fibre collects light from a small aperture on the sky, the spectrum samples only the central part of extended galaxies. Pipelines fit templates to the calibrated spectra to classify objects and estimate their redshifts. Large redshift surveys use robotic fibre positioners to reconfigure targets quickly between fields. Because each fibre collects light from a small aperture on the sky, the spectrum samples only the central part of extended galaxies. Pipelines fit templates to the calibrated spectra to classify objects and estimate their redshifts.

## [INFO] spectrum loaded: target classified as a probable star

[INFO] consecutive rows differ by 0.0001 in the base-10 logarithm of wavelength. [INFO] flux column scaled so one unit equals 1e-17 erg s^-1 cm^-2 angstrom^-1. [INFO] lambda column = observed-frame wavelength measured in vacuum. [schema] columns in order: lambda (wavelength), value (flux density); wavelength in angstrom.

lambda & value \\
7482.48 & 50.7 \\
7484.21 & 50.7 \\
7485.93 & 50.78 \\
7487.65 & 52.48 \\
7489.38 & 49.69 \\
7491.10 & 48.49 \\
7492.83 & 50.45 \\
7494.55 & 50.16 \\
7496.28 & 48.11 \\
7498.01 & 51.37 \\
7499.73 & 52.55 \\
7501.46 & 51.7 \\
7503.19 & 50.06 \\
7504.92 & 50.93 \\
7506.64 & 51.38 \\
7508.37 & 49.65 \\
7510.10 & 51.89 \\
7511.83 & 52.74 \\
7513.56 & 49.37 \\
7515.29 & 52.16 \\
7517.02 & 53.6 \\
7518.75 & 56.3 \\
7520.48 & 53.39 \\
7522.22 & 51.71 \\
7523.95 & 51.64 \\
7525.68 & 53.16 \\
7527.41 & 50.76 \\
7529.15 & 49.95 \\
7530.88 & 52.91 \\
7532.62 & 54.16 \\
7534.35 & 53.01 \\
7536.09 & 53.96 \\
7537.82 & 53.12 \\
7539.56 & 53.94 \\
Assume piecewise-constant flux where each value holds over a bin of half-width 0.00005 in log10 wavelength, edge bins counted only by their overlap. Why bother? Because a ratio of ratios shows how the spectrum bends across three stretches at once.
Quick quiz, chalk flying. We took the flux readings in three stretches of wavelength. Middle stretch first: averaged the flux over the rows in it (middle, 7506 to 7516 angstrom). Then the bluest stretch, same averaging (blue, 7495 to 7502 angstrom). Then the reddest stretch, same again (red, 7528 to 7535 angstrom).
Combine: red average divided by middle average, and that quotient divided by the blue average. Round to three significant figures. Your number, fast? 0.0201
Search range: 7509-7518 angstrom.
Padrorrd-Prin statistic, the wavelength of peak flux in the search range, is 7517.02 angstrom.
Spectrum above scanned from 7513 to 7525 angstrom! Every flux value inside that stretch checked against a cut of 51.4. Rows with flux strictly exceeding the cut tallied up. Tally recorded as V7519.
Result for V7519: 6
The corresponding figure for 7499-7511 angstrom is 3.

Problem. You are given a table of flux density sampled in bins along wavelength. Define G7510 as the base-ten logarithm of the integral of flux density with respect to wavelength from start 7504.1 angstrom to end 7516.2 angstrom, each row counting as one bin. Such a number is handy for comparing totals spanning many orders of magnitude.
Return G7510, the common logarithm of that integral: 2.792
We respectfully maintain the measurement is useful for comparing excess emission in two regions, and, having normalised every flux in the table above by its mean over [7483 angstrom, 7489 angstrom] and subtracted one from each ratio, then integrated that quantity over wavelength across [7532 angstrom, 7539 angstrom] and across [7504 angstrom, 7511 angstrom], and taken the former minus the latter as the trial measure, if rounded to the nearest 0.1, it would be 0.4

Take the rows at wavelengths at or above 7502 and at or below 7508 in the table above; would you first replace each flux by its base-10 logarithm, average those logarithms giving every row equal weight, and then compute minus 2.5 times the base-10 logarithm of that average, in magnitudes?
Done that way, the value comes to -0.580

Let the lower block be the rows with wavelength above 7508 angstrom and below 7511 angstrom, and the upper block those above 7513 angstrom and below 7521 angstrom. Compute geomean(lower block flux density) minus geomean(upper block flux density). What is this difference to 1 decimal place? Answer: -2.2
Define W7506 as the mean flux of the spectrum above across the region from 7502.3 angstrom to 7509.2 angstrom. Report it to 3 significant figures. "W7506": 50.5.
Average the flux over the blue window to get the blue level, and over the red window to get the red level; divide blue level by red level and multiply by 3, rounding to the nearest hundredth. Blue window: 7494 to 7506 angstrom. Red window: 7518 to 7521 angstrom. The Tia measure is 2.77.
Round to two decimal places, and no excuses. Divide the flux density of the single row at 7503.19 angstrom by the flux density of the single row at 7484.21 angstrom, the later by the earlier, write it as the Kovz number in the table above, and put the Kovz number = 0.99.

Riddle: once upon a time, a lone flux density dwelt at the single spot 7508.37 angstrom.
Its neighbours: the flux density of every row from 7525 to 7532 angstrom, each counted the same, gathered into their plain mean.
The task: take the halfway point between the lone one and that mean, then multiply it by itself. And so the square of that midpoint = 2568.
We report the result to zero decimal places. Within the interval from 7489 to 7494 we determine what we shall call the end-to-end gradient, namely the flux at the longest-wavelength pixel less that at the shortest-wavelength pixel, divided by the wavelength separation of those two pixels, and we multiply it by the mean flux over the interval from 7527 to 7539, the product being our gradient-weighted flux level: 12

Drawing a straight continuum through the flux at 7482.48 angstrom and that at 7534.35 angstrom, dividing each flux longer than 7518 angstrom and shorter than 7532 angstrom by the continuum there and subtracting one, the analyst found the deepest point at 7529.15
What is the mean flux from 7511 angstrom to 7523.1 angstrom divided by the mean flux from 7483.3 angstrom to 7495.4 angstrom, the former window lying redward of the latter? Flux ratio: 1.047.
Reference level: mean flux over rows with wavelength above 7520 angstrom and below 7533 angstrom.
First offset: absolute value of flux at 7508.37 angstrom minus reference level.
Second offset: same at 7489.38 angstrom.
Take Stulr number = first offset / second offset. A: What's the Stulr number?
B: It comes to 1.02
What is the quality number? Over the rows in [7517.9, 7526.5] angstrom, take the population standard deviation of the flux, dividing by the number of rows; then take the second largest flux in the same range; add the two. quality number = 55.1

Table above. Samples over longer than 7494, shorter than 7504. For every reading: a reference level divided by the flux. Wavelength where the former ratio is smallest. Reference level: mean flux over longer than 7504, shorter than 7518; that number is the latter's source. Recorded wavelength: 7499.73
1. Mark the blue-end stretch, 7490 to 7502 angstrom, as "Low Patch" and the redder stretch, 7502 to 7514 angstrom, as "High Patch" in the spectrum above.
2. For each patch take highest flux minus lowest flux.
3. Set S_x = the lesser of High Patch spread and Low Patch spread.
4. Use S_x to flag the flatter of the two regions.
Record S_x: 3.37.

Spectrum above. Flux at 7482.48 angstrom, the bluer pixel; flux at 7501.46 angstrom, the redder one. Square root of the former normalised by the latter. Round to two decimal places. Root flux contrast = 0.99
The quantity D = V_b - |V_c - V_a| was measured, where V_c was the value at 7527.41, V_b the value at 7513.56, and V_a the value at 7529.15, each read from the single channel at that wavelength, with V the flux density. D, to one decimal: 48.6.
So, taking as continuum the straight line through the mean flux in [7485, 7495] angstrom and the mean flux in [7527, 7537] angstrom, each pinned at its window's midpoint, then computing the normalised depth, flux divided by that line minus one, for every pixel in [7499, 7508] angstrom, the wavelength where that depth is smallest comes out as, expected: 7503.19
